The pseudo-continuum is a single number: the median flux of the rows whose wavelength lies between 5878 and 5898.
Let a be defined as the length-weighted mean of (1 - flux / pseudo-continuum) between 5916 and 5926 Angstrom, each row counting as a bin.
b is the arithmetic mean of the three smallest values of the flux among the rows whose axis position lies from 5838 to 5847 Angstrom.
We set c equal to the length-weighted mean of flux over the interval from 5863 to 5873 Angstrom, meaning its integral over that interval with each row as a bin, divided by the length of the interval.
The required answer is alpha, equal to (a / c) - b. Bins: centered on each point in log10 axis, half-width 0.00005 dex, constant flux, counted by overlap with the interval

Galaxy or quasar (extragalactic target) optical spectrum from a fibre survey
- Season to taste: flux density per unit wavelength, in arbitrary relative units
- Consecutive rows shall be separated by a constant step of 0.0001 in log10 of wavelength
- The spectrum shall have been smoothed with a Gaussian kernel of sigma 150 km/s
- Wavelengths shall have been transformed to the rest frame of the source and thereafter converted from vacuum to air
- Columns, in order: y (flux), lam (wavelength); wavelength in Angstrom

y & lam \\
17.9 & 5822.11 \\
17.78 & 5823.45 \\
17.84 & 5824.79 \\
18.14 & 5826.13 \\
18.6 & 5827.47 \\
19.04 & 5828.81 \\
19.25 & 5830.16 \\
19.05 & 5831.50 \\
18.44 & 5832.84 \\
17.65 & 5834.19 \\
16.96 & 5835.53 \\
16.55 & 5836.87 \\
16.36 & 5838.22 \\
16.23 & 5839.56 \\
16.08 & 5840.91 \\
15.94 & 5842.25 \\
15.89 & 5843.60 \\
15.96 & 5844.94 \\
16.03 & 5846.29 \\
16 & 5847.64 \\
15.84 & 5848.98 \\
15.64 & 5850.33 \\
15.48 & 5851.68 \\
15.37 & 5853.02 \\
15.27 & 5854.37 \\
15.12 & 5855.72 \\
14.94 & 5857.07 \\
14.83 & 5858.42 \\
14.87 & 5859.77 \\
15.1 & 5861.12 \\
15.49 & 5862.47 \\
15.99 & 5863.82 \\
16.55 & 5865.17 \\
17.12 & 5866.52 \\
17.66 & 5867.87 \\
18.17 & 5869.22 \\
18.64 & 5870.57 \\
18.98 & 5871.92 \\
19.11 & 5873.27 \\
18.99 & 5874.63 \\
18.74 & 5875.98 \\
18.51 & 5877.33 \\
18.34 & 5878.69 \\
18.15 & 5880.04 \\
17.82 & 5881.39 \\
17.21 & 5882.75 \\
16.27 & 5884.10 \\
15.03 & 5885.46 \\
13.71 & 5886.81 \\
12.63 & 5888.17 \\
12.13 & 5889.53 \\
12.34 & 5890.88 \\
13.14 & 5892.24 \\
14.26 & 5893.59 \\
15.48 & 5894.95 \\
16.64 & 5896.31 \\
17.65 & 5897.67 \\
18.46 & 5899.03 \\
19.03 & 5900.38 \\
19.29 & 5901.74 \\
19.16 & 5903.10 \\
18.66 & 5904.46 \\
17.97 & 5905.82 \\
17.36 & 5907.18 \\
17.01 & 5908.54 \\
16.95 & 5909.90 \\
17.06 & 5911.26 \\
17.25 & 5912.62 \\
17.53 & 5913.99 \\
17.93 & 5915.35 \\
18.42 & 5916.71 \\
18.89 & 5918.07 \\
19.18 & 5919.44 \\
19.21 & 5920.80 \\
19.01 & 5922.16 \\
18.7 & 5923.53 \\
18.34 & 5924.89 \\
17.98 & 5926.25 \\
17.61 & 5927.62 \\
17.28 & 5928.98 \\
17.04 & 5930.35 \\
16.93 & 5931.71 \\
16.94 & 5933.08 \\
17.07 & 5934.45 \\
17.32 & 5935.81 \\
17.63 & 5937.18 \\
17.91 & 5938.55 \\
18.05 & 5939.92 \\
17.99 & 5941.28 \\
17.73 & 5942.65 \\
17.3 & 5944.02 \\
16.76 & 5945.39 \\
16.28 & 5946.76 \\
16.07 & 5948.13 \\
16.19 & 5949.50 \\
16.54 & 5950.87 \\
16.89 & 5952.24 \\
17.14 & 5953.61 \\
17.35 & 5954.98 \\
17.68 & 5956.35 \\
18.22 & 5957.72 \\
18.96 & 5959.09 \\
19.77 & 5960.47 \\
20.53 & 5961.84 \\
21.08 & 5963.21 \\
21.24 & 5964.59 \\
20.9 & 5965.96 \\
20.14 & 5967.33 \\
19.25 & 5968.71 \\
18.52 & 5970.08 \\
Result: -15.9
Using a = -0.21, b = 15.9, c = 17.6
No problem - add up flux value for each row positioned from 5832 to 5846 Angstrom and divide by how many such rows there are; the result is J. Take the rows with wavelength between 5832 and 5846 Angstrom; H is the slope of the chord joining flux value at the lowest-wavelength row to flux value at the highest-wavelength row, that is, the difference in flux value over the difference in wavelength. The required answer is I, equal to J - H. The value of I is 16.8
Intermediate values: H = -0.20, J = 16.6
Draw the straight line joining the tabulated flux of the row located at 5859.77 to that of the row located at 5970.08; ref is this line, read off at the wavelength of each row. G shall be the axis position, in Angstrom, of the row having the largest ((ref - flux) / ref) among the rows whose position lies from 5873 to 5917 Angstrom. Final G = 5889.53 Angstrom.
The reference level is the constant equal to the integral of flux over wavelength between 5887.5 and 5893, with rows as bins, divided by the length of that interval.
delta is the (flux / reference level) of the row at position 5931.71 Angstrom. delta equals 1.34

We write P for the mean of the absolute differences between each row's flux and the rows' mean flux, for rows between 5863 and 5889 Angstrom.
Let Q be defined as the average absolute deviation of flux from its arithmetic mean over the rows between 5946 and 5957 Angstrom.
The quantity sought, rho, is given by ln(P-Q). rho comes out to -0.1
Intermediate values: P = 1.41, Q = 0.5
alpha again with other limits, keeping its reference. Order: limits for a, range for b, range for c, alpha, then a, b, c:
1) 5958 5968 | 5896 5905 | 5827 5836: -17.6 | -0.31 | 17.6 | 18.4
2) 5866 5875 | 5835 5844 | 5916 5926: -16.0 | -0.19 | 16.0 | 18.8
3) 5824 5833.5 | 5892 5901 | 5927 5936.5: -14.3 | -0.20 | 14.3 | 17.2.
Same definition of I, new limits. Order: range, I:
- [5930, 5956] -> 17.1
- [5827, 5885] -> 17.0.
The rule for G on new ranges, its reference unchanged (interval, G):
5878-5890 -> 5889.53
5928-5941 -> 5933.08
